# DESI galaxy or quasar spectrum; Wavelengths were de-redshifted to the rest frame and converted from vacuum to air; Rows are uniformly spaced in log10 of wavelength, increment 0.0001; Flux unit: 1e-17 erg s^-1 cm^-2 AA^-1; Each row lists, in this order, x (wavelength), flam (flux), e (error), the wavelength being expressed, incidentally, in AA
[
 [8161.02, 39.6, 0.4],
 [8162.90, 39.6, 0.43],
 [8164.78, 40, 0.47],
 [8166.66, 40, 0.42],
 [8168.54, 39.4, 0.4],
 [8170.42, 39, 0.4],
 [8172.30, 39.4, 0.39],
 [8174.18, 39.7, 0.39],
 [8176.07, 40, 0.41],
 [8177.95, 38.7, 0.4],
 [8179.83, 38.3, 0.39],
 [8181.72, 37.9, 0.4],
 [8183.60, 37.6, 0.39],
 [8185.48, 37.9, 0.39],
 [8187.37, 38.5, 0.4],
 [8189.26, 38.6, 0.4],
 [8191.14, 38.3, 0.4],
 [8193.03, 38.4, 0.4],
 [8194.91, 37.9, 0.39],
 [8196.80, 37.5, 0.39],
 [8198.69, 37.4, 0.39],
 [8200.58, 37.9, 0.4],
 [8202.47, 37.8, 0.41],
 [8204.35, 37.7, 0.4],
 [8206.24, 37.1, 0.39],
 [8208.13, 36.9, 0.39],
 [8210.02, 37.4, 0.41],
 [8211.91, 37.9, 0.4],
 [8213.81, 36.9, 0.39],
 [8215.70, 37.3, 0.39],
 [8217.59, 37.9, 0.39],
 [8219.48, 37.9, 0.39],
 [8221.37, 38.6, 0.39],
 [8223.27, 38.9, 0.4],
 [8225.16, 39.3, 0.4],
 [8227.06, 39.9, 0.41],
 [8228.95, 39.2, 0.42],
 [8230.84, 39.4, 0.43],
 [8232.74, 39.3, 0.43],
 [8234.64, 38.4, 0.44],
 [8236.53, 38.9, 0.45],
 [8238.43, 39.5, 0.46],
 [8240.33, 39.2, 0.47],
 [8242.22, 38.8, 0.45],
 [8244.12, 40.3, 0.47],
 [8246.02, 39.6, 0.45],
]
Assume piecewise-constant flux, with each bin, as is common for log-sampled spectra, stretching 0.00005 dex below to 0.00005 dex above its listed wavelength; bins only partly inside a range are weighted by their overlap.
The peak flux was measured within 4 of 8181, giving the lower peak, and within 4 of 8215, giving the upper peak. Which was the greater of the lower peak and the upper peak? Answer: 38.7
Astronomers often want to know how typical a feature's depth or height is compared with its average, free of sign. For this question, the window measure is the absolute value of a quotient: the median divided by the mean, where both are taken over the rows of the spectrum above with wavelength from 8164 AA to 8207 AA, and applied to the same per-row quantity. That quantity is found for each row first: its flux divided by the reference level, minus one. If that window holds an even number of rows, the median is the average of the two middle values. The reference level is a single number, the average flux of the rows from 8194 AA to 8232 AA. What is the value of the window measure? 0.59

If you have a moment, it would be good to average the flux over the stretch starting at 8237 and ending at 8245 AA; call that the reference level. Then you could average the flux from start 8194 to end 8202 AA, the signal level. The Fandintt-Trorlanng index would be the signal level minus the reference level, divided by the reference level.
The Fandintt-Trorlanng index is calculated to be -0.045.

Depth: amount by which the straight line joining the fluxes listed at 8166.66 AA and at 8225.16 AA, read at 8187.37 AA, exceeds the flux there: 1.25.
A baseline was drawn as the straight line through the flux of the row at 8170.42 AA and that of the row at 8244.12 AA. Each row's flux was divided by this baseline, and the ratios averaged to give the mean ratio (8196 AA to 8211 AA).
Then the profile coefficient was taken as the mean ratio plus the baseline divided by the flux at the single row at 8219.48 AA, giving 2.00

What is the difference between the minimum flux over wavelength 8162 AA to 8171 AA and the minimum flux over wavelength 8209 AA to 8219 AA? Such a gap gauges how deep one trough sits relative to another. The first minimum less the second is 2.1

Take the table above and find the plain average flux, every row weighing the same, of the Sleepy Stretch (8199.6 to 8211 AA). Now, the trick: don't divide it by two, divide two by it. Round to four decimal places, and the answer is 0.0534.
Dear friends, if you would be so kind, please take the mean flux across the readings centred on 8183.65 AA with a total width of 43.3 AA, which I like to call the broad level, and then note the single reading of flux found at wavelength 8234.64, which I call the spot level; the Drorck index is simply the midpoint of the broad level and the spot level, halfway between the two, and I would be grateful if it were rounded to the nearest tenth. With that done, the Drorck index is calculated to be 38.5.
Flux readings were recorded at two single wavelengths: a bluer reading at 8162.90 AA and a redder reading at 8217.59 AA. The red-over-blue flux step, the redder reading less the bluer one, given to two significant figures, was -1.7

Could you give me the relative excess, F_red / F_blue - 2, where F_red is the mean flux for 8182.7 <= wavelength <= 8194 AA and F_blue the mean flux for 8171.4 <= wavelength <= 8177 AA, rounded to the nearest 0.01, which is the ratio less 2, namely -1.04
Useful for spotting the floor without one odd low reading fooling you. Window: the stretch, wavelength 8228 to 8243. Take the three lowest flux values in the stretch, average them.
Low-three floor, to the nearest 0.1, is 38.7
